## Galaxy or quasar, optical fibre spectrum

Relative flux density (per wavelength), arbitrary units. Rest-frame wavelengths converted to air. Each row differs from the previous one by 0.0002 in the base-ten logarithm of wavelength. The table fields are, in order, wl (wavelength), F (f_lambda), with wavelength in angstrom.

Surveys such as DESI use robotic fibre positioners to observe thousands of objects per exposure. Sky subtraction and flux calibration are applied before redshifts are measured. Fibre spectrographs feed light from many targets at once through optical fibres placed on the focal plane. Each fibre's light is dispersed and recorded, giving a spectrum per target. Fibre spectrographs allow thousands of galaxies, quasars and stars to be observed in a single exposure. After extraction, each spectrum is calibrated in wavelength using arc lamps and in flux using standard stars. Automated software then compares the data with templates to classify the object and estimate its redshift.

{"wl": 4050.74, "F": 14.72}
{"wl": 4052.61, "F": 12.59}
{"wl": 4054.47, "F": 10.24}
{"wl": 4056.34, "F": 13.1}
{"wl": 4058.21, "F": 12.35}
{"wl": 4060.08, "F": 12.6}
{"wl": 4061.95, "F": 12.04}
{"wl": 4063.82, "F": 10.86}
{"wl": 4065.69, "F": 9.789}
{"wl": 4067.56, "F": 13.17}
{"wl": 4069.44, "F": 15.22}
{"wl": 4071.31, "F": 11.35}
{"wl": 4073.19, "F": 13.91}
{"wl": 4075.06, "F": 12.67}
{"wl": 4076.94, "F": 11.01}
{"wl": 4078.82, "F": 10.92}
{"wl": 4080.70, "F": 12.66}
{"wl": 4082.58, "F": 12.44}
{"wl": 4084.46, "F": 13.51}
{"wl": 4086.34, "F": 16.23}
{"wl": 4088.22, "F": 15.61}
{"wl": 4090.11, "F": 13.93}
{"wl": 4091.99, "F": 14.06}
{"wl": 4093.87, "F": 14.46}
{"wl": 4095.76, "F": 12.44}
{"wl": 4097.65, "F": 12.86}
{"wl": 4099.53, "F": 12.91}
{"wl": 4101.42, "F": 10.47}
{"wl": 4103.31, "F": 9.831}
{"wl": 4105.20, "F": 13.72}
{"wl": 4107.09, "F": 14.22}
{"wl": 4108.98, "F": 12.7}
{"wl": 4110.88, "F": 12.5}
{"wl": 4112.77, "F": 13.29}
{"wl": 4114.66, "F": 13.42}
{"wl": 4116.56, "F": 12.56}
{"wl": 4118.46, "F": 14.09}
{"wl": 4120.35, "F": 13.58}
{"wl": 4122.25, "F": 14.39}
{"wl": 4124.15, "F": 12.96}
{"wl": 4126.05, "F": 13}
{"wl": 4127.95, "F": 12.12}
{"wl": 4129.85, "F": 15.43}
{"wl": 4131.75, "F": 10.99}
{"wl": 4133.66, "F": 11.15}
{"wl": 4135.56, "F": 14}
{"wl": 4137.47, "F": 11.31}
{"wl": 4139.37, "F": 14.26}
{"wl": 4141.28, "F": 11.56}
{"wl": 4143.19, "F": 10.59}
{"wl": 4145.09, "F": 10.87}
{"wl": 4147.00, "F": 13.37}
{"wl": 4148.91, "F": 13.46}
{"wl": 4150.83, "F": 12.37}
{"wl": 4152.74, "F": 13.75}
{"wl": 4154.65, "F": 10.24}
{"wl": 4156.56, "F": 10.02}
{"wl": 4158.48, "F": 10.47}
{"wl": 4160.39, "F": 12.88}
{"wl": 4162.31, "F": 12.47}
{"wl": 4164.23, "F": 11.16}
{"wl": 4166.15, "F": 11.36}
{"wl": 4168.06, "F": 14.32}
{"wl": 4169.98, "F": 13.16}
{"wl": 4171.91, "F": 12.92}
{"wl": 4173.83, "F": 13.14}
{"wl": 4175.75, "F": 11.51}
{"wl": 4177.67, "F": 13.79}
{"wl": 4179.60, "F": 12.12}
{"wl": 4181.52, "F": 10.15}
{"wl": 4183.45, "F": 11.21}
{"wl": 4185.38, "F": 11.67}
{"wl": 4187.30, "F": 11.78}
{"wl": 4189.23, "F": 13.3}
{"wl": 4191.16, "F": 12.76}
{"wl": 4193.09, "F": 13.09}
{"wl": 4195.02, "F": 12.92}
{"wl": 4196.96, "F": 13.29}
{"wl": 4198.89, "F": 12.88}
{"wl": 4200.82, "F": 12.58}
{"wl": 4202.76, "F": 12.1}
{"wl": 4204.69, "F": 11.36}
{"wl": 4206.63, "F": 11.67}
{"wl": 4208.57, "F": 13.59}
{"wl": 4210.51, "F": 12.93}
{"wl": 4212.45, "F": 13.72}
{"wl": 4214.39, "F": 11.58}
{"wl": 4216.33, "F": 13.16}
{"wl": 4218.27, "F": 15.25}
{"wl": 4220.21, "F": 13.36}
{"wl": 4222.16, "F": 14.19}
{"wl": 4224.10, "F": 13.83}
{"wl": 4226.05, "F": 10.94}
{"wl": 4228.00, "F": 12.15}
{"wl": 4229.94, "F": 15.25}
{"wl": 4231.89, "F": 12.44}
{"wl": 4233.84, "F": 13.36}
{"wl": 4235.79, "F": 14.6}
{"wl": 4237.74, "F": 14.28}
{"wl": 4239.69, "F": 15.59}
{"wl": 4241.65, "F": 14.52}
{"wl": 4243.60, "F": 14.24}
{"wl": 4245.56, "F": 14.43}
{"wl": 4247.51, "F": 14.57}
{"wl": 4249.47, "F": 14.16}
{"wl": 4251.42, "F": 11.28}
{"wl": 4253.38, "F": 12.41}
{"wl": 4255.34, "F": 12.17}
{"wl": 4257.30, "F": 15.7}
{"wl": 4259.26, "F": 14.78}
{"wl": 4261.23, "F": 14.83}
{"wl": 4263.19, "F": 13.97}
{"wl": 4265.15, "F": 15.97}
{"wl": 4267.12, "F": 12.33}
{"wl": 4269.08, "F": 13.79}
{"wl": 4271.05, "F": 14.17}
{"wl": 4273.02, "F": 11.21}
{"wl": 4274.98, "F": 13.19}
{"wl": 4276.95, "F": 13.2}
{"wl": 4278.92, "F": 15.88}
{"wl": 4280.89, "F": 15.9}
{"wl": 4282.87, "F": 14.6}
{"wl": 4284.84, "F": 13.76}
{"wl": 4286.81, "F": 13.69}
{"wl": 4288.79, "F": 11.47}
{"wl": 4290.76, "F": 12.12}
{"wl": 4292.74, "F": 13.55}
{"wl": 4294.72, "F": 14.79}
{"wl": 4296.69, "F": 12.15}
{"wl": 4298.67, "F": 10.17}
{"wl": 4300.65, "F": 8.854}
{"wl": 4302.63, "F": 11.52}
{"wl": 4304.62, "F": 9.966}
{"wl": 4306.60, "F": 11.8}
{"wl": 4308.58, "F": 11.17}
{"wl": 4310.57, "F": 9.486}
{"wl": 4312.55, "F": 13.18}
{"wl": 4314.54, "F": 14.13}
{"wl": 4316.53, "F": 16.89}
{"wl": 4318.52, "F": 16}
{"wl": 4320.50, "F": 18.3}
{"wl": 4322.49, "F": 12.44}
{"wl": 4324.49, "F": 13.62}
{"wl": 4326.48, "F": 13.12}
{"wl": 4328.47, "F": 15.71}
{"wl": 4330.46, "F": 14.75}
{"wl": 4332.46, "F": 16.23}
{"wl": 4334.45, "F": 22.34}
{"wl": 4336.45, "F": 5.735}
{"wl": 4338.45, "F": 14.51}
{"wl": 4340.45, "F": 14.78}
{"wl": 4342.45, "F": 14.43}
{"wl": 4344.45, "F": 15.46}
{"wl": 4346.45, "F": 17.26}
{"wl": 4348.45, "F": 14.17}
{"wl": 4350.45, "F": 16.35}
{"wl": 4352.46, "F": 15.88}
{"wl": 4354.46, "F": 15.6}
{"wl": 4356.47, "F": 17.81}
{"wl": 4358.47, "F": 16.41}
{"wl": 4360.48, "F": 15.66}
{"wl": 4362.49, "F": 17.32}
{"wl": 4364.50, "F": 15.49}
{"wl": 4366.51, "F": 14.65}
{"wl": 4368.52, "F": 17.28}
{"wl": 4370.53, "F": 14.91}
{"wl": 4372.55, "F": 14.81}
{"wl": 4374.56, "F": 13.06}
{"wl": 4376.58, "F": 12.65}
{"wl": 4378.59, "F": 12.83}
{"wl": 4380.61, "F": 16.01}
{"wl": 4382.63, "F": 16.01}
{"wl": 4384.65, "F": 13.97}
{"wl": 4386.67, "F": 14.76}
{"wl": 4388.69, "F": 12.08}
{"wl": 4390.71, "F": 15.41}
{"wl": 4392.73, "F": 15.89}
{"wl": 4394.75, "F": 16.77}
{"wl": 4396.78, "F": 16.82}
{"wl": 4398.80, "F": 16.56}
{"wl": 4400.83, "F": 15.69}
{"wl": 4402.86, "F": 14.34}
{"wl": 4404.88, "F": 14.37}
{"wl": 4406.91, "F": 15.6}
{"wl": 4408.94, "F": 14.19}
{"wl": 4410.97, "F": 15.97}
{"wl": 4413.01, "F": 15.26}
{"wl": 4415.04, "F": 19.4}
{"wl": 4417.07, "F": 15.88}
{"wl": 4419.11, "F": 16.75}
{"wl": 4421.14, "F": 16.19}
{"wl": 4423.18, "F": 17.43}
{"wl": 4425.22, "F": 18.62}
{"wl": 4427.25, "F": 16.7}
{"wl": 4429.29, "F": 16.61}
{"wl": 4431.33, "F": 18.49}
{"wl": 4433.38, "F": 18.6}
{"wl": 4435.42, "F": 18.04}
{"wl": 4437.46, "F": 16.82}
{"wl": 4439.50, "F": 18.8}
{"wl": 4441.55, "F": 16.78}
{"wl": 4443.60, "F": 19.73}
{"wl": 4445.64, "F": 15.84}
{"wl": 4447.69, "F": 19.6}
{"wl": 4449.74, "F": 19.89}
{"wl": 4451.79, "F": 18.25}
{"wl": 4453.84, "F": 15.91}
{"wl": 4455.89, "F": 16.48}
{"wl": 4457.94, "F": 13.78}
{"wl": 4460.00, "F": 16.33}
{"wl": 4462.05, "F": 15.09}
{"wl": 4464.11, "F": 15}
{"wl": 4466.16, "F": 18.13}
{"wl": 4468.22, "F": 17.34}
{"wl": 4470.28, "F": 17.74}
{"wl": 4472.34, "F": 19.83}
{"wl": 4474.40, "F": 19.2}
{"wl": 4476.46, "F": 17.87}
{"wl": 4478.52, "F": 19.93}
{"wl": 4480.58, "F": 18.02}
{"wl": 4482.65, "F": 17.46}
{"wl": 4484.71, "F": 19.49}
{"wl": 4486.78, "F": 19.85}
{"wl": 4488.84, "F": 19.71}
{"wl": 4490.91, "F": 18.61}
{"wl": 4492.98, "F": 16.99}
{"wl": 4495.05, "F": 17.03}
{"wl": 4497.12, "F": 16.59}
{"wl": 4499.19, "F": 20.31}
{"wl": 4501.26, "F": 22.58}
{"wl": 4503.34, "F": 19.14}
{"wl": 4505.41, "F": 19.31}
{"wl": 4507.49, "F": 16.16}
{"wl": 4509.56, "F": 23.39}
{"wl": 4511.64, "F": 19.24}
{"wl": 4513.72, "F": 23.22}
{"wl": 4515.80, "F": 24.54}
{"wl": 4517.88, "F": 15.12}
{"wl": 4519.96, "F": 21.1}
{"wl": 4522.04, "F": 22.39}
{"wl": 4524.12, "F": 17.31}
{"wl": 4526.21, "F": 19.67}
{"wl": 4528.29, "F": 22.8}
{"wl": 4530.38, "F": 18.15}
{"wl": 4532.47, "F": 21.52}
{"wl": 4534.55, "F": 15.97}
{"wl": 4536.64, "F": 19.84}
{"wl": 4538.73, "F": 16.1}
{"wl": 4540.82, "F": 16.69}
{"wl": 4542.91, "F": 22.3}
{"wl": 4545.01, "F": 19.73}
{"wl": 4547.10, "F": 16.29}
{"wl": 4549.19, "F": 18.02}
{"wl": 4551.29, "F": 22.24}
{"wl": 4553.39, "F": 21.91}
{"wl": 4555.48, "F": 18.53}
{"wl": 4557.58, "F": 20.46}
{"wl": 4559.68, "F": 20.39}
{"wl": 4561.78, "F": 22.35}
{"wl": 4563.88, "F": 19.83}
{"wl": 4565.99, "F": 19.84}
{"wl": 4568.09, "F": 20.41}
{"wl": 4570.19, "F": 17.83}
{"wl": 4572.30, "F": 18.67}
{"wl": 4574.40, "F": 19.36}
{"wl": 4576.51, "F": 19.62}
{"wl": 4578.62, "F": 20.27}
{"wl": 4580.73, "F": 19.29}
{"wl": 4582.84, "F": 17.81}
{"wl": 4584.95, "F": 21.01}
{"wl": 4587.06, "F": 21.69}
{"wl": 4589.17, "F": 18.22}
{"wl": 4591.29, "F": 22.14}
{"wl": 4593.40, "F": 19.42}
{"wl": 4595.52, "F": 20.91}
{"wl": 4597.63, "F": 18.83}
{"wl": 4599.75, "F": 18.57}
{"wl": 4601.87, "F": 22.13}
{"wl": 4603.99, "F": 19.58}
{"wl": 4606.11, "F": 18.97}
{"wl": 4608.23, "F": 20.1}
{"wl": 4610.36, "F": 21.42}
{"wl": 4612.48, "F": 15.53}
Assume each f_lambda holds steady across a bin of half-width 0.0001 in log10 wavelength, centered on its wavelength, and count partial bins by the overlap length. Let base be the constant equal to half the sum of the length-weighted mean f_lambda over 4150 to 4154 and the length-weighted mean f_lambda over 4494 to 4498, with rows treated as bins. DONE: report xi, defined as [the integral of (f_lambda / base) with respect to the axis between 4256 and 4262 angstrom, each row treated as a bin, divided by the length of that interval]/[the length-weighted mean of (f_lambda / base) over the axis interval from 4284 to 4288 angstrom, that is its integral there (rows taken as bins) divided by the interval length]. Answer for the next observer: 1.10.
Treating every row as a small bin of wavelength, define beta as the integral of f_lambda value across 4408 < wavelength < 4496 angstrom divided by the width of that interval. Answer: 17.5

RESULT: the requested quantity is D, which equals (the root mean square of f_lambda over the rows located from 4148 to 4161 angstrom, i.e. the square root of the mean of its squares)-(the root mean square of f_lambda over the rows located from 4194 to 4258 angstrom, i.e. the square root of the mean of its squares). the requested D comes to -1.4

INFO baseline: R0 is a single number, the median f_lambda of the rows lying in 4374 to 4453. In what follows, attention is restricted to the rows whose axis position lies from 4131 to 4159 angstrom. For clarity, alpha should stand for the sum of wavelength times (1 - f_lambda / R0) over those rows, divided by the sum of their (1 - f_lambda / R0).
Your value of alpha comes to 4145.7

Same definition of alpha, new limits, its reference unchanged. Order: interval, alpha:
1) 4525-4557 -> 4540.8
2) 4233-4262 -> 4248.0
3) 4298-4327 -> 4308.2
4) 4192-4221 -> 4206.0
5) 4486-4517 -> 4504.5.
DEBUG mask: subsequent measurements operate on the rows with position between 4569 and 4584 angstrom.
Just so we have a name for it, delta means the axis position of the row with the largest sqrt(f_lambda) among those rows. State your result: 4578.62 angstrom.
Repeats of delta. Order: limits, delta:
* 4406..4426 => 4415.04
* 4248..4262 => 4257.30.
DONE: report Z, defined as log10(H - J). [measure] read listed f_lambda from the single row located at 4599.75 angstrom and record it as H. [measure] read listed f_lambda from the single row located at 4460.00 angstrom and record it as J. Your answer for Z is 0.4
